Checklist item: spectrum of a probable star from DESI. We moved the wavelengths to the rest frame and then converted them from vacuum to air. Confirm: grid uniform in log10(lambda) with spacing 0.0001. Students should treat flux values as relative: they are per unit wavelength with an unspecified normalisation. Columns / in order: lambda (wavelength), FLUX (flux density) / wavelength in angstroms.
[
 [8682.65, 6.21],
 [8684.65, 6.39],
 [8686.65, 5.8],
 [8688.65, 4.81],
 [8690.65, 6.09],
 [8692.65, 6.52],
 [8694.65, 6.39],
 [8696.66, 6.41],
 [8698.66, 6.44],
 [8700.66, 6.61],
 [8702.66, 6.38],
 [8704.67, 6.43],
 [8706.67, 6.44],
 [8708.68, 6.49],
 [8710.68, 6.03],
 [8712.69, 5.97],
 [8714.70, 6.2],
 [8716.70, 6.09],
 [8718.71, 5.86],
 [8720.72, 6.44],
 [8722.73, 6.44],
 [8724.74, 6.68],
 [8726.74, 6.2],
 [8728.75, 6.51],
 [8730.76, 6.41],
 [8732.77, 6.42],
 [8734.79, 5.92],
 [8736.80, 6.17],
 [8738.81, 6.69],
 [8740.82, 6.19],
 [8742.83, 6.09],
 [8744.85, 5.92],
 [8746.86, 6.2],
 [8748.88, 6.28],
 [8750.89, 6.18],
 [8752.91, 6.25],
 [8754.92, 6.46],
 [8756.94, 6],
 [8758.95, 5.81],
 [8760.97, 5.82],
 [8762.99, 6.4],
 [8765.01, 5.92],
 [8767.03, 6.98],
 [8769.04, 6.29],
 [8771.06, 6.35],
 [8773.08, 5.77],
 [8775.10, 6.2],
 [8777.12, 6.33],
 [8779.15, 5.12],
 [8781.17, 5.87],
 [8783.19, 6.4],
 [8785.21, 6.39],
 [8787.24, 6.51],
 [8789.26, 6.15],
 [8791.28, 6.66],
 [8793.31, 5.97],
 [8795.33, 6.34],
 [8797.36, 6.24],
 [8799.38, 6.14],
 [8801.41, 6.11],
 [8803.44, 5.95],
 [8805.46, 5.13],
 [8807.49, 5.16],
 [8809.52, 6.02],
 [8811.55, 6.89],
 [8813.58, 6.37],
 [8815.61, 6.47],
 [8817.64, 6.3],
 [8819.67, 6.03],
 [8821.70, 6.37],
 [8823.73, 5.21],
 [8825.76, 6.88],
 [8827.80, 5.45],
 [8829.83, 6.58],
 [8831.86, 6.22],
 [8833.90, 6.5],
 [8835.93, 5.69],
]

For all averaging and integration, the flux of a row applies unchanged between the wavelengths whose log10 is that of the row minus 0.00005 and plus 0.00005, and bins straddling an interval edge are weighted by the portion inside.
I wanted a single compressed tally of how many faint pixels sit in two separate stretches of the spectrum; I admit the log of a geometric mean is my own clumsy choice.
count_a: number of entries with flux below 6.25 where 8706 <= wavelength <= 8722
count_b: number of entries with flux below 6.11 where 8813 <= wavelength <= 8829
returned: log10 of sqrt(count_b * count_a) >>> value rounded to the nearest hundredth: 0.59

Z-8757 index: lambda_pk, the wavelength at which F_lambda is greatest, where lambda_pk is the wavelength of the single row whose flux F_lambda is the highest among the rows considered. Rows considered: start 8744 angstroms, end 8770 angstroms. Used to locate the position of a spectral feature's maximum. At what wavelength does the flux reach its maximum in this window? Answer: 8767.03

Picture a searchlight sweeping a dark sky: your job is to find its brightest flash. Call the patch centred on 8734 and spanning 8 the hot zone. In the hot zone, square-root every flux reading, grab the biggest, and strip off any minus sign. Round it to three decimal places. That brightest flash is 2.534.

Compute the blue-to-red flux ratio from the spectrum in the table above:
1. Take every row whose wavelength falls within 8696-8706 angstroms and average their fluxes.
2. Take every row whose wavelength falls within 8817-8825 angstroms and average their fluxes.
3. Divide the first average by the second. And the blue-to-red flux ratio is 1.08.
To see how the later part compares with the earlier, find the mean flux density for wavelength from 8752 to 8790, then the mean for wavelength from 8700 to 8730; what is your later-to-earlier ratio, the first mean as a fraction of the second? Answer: 0.975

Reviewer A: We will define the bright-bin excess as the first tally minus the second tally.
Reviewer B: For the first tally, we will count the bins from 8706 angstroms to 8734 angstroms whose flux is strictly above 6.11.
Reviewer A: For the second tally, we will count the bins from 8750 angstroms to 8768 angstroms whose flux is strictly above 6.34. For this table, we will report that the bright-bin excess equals 7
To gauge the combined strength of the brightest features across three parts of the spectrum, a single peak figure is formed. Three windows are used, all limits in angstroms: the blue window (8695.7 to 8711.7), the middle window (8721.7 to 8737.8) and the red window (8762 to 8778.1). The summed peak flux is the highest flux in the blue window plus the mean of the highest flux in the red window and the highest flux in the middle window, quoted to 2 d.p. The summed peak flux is 13.44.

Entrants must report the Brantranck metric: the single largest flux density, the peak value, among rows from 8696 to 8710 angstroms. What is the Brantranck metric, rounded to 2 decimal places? 6.61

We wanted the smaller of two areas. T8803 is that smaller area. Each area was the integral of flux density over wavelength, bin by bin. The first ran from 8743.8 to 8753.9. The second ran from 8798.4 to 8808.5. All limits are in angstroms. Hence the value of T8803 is 58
